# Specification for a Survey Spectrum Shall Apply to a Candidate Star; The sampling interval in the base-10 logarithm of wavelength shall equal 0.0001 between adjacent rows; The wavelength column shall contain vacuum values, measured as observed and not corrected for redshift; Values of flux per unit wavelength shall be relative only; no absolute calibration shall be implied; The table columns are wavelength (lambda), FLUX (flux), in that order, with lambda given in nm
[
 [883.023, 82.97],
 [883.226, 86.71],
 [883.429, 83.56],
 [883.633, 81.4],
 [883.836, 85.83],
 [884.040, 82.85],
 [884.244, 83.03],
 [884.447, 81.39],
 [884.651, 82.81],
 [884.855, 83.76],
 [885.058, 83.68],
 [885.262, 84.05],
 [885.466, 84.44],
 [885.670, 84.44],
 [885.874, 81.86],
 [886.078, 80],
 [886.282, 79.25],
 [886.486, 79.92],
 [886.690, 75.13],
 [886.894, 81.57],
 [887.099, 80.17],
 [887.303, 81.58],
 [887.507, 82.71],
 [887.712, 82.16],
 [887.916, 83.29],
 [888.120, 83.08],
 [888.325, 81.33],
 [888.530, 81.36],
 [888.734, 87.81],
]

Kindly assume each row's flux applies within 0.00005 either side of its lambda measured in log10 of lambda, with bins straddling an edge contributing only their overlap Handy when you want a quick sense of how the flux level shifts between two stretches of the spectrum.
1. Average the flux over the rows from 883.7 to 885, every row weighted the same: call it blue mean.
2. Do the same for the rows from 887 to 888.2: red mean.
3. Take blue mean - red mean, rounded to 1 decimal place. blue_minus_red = 1.1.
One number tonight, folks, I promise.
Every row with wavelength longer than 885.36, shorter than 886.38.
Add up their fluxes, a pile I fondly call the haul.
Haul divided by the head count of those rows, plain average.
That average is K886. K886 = 82.0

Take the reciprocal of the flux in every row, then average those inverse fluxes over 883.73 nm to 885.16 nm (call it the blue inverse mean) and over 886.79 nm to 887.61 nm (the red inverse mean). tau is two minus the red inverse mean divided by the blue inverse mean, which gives 0.978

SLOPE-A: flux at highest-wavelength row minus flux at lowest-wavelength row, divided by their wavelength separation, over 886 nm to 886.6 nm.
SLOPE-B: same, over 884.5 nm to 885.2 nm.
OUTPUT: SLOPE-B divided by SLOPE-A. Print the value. -11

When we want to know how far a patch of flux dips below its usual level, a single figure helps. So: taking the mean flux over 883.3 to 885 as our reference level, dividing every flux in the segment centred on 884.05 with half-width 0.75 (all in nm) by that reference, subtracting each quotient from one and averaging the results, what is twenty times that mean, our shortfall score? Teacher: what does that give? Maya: 0.02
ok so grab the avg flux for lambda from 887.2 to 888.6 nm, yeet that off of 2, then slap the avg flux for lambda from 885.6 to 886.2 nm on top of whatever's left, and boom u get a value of 2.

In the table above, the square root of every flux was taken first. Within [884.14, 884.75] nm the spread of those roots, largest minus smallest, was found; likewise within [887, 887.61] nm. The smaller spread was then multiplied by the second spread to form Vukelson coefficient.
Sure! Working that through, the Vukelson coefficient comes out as 0.013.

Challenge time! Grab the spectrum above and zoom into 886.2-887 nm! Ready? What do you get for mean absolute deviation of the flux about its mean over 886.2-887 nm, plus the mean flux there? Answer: 80.9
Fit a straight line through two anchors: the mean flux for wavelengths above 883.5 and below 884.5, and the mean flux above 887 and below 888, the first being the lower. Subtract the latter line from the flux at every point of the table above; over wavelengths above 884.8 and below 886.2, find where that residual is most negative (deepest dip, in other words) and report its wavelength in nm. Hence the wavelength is 886.078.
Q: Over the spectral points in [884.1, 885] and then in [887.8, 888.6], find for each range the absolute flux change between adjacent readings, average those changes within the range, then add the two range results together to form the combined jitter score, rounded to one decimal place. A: 2.0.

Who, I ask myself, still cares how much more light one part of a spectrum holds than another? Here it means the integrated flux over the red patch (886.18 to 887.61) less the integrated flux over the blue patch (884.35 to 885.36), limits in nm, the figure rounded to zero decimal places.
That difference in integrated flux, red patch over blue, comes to 30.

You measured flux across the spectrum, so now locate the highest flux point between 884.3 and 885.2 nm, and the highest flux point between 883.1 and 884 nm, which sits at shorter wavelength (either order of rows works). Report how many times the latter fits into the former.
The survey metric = 0.97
